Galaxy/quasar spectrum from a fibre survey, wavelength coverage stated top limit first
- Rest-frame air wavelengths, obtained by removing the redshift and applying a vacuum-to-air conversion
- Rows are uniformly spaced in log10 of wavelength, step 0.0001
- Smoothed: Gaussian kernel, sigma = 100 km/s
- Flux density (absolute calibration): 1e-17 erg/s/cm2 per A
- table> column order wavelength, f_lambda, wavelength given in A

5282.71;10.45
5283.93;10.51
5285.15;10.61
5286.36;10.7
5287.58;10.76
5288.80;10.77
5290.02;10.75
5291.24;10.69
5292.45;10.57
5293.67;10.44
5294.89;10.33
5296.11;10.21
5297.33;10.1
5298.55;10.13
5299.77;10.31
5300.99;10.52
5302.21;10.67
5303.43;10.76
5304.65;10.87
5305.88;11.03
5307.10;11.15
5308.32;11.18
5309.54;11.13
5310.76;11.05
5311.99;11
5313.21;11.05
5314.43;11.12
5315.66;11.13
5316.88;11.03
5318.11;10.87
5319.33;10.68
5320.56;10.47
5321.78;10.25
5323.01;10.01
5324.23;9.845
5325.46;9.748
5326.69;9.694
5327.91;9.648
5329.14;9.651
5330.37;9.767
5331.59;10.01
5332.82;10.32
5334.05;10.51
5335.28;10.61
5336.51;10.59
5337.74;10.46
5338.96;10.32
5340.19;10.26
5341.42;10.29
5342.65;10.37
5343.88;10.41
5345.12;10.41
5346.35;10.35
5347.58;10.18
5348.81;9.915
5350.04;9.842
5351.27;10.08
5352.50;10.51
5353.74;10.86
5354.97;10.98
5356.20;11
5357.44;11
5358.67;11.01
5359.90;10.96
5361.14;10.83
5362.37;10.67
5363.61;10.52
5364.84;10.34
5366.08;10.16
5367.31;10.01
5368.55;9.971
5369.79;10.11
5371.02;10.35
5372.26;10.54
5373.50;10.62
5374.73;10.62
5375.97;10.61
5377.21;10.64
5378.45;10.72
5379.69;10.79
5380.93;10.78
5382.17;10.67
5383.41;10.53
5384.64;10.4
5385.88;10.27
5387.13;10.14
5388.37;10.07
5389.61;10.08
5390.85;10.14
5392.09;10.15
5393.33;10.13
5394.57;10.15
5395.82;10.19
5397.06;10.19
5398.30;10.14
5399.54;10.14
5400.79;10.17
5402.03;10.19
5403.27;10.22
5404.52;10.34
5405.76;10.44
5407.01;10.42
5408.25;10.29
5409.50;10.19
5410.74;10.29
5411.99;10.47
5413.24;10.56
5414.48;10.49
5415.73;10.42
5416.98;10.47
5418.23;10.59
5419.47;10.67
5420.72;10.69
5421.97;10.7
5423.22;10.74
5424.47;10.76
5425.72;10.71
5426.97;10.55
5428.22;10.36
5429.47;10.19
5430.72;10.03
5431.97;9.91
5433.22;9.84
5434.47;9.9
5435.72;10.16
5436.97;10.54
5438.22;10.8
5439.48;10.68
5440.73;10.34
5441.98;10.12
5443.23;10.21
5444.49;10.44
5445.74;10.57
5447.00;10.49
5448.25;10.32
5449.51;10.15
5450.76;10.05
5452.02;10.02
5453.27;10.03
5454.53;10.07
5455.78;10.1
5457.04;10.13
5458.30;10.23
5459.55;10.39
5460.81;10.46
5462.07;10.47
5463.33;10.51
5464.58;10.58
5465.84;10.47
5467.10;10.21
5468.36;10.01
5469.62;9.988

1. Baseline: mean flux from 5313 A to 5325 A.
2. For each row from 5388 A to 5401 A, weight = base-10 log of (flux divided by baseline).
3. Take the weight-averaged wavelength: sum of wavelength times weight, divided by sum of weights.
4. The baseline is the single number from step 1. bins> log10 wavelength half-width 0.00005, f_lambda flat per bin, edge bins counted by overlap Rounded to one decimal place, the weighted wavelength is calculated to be 5394.4 A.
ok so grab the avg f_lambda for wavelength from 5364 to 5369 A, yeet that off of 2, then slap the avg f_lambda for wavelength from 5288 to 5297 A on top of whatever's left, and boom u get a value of 2.4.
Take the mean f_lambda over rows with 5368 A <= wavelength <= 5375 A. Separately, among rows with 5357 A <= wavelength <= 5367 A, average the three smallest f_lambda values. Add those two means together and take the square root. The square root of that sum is 4.55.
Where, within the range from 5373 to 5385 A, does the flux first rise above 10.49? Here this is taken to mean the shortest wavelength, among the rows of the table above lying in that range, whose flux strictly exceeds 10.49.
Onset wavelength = 5373.50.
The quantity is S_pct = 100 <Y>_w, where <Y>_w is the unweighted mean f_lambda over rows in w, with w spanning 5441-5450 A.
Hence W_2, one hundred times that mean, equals 1033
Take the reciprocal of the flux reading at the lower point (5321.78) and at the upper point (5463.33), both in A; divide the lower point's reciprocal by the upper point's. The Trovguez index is 1.03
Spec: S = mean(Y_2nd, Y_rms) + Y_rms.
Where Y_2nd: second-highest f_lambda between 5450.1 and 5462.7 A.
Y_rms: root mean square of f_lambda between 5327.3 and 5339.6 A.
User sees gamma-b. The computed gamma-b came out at 20.5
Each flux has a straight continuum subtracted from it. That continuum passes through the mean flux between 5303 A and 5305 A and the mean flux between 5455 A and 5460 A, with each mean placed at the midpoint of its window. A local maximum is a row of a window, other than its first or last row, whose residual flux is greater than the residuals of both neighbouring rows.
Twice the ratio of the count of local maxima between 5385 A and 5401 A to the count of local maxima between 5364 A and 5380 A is 4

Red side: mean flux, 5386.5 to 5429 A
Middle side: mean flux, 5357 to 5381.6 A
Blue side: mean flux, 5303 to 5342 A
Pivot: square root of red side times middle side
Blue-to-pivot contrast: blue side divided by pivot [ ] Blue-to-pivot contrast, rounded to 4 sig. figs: 1.005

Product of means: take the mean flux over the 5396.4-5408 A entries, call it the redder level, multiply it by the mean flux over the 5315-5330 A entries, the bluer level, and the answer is 105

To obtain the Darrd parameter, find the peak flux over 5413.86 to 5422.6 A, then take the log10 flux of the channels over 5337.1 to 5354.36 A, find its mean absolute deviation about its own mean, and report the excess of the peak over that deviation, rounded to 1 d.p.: 10.7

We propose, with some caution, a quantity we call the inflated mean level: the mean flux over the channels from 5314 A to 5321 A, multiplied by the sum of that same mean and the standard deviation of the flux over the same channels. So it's 121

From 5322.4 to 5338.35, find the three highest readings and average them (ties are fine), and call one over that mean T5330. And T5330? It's 0.0946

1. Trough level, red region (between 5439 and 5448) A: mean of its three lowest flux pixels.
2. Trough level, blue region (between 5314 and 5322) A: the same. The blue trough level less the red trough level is 0.24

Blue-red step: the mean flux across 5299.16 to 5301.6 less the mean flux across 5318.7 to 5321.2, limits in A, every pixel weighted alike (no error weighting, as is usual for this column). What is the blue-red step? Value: -0.2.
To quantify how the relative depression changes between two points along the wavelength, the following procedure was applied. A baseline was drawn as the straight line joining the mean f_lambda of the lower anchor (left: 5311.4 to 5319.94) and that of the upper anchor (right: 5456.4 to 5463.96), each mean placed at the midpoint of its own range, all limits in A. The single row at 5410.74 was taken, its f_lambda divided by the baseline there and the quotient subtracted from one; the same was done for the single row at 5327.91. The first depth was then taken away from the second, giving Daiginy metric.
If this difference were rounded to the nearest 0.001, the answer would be 0.090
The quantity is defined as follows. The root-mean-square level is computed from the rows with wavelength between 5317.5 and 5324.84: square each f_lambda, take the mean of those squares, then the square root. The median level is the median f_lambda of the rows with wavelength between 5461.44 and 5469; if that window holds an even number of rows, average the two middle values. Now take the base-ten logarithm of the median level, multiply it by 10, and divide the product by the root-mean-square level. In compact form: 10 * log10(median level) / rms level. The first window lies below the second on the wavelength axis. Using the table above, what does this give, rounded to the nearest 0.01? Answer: 0.98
